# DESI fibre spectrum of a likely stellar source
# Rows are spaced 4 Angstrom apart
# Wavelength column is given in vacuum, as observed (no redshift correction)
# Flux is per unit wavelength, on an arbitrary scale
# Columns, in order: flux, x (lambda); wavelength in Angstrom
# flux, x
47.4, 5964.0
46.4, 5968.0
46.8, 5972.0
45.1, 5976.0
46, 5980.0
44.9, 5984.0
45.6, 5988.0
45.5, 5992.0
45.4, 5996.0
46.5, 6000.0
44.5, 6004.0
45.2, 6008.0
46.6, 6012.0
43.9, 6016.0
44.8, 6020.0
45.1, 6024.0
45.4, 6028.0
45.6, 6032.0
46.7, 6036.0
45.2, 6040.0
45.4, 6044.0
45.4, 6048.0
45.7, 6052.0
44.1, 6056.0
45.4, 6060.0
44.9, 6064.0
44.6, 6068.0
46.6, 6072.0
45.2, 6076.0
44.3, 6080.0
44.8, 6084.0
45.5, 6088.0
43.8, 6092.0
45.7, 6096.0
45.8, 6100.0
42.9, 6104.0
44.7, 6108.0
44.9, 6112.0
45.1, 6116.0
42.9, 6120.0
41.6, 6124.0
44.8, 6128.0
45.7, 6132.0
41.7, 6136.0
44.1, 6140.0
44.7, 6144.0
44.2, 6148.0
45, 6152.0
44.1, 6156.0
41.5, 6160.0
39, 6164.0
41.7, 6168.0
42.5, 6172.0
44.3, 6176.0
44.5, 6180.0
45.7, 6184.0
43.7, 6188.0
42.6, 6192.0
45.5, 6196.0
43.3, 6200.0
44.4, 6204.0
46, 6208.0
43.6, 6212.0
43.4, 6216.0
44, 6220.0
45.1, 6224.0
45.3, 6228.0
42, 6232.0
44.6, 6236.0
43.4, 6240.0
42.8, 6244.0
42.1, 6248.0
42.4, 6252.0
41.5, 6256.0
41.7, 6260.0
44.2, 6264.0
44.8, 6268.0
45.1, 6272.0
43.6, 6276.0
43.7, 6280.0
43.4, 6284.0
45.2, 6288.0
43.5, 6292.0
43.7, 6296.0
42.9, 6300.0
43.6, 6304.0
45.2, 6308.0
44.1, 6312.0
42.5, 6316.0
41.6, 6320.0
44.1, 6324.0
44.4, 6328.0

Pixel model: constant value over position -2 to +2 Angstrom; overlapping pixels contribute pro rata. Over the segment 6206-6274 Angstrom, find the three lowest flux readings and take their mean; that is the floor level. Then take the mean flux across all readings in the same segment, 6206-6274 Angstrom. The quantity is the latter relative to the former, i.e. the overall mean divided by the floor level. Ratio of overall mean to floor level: 1.05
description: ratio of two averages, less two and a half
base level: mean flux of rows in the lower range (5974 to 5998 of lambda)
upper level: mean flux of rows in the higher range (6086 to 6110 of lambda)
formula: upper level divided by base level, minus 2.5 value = -1.52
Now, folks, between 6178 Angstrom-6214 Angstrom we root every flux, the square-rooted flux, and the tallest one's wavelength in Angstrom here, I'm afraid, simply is 6208.0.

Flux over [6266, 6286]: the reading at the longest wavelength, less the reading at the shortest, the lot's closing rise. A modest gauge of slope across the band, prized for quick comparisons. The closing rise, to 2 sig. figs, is -1.4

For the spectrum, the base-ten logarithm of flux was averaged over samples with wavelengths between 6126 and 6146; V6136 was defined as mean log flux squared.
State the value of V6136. 2.71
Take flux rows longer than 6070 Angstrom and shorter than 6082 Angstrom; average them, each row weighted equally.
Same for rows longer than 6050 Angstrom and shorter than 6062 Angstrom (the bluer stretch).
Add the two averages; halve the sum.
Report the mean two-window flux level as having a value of 45.2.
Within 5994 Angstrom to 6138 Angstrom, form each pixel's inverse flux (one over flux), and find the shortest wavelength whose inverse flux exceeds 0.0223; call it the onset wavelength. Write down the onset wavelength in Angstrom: 6004.0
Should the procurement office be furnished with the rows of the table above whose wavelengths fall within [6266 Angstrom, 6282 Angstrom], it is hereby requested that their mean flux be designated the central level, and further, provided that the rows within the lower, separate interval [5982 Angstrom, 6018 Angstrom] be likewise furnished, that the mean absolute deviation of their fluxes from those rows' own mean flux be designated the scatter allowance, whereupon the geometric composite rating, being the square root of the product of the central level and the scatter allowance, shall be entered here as 5.3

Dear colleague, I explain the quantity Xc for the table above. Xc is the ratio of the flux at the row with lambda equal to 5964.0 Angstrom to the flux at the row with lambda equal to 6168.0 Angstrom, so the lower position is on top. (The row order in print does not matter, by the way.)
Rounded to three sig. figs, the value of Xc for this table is 1.14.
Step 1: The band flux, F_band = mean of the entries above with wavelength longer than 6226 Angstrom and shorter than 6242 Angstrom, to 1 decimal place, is 43.8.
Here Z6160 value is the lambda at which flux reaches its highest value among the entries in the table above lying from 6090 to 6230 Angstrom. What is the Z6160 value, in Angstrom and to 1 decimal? 6208.0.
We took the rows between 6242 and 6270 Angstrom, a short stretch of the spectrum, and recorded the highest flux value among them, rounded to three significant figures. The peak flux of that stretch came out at 44.8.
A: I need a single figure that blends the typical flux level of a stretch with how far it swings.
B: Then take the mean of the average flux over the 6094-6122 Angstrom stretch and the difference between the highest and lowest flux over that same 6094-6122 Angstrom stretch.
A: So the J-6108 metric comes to 23.7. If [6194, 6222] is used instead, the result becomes 23.5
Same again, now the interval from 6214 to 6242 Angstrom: 23.6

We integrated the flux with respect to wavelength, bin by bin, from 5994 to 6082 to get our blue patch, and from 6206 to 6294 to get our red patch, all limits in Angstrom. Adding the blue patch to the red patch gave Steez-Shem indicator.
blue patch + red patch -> 7832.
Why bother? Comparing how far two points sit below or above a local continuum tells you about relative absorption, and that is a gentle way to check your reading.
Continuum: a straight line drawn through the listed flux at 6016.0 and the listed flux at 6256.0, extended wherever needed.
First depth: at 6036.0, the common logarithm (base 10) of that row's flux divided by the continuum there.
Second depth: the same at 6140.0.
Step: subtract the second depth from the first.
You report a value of 0.014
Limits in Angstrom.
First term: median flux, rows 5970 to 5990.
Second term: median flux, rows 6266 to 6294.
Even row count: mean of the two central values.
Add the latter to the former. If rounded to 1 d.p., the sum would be 89.3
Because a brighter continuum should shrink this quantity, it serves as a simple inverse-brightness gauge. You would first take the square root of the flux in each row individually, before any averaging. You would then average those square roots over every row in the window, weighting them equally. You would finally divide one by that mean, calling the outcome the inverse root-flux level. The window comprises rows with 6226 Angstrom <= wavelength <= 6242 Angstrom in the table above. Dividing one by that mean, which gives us 0.151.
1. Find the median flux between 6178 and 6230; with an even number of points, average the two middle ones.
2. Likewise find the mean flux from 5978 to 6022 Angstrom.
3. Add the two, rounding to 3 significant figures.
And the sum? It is 89.8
